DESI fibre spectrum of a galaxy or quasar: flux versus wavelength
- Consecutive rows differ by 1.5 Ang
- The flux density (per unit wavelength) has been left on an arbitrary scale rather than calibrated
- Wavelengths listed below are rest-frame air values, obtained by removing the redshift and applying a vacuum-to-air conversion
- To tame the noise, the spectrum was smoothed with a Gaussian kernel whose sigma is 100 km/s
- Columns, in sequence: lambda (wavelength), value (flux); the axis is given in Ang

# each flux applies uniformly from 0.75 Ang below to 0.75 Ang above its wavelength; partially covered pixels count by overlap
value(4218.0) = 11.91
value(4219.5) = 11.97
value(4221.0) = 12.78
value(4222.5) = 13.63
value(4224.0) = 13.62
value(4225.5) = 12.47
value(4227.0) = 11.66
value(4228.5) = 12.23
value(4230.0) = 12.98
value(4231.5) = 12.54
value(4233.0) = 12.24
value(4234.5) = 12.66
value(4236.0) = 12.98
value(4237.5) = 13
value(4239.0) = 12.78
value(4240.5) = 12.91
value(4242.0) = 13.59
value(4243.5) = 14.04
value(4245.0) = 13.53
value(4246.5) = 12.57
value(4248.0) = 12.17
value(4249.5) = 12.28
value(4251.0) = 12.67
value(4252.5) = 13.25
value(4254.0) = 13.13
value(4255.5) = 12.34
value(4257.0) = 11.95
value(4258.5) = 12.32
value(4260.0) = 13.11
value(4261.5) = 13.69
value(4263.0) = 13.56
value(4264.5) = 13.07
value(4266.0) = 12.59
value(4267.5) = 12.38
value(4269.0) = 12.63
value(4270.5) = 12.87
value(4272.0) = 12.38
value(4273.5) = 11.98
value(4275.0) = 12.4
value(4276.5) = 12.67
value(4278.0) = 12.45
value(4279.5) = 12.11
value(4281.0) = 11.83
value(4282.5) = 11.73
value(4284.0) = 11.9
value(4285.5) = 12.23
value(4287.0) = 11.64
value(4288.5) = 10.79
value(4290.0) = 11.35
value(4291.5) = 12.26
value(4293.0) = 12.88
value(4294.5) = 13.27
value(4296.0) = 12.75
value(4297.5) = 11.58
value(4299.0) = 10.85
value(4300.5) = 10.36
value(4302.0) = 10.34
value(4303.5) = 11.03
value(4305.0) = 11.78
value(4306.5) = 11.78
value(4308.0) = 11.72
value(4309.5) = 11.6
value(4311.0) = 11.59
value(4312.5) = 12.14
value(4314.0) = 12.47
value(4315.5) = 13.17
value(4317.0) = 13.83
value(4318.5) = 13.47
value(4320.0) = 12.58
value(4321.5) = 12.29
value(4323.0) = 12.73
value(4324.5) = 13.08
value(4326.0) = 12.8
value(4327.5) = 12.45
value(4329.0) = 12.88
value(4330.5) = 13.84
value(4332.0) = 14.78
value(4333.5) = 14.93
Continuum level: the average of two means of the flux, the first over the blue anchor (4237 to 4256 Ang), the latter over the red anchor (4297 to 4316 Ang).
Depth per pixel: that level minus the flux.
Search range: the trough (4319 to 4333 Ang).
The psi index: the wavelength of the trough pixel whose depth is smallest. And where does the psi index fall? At 4332.0 Ang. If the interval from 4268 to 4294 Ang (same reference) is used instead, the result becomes 4293.0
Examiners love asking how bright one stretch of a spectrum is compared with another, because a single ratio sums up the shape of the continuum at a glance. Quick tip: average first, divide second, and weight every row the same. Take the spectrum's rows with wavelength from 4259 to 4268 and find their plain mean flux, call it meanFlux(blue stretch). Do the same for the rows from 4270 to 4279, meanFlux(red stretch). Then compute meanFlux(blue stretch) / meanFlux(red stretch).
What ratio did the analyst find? 1.05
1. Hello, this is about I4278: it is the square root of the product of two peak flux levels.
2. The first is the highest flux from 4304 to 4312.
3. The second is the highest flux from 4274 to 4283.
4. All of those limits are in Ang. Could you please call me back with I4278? 12.2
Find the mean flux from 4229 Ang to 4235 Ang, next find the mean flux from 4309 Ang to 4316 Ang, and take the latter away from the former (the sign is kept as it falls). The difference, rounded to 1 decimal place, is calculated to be 0.4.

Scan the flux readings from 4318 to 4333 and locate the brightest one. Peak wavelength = 4332.0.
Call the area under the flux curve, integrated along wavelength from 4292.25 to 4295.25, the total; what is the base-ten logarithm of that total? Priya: 1.59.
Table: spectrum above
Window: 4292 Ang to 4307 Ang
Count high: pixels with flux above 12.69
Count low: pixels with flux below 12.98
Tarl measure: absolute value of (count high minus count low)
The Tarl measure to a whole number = 6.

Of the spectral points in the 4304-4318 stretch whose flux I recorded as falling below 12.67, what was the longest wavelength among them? 4314.0 Ang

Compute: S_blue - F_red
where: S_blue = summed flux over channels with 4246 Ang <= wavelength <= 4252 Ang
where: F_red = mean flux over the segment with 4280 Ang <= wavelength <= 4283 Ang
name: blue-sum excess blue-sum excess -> 38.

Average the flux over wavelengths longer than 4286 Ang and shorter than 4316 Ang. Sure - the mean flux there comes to 11.8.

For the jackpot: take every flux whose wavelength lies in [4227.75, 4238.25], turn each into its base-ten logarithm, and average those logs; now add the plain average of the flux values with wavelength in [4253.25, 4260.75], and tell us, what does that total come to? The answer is 13.7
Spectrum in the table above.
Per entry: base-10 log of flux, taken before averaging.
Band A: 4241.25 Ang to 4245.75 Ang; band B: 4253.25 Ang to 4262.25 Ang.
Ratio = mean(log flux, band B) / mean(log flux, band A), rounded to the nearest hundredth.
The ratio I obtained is 0.97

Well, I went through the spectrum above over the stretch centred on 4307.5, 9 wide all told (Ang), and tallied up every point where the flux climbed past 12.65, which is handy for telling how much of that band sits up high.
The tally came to 0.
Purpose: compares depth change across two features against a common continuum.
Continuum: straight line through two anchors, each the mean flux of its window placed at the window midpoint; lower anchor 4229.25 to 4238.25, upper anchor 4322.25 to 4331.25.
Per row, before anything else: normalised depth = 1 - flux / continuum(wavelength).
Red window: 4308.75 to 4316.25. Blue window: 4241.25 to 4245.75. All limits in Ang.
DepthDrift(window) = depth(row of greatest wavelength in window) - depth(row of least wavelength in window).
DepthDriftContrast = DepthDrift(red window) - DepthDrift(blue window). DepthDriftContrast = -0.13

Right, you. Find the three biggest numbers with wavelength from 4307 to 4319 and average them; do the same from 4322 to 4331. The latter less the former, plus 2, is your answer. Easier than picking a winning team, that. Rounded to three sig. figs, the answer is 1.78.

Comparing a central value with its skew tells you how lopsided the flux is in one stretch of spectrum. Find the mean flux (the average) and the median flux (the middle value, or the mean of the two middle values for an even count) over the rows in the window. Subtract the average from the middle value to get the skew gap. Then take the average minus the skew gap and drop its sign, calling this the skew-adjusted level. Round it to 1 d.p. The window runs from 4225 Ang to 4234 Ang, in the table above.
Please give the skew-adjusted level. 12.4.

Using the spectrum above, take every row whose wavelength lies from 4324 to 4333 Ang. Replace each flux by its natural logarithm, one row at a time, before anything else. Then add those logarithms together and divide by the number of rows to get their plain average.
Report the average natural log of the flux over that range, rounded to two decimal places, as 2.59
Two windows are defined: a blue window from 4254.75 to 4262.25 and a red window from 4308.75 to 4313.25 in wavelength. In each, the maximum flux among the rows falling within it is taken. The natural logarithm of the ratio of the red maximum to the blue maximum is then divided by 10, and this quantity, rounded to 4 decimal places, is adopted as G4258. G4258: -0.0120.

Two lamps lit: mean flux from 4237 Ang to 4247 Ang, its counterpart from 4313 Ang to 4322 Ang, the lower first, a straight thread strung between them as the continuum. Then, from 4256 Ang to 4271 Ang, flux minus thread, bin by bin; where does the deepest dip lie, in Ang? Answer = 4257.0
